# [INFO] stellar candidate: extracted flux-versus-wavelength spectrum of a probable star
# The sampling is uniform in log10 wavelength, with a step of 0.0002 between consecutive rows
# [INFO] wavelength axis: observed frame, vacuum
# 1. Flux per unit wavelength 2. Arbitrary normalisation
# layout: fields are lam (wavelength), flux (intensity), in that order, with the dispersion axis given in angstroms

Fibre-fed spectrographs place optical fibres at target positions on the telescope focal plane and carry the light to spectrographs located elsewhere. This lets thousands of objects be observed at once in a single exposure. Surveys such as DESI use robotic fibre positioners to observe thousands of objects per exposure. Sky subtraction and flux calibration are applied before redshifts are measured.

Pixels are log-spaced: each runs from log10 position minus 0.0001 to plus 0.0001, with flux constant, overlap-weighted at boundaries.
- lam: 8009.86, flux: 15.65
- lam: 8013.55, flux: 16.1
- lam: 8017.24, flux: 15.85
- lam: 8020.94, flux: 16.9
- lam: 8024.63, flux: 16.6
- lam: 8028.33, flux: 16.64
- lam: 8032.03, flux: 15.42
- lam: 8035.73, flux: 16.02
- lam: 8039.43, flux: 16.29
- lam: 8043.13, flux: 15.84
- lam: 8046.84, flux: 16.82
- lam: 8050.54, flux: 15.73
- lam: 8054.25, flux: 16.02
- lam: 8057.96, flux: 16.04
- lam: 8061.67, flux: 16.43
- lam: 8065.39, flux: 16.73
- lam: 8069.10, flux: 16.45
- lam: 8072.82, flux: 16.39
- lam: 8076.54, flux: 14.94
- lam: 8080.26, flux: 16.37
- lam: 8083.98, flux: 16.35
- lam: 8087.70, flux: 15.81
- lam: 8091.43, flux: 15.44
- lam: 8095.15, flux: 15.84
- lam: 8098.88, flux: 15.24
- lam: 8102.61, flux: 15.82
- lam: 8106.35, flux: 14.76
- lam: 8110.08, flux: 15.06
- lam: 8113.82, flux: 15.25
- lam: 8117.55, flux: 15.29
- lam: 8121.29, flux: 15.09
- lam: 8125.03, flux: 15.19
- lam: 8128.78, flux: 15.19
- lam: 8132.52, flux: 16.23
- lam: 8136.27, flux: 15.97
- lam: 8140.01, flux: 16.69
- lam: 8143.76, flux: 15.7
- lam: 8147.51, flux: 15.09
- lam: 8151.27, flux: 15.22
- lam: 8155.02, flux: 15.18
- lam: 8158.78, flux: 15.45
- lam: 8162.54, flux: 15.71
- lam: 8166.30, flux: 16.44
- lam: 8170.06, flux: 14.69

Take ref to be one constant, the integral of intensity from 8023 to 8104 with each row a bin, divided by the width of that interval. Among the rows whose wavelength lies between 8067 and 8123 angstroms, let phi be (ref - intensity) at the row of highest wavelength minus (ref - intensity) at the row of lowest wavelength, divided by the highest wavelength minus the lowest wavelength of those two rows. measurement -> 0.026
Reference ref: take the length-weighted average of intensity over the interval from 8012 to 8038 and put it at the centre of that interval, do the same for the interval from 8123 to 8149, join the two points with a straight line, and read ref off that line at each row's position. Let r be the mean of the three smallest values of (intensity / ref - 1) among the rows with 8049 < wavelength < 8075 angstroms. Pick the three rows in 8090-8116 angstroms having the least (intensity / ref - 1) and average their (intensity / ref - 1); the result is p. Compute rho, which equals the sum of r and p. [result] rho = -0.063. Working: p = -0.053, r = -0.0099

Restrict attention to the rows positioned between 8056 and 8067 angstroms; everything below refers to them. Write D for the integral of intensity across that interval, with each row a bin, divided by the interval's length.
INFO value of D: 16.4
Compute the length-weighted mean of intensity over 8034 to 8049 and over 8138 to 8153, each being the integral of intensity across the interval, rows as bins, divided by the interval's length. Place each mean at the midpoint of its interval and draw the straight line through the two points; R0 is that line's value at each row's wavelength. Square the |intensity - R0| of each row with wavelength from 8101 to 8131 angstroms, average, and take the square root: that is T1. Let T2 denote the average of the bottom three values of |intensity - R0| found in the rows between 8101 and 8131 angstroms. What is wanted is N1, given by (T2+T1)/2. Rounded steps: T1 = 0.69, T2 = 0.41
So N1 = 0.55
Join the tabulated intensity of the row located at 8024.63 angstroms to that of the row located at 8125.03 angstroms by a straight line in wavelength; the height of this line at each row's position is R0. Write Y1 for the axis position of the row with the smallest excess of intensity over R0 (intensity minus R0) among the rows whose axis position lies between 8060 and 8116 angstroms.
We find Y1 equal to 8076.54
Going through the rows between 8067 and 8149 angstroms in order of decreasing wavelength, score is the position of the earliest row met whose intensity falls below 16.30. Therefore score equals 8147.51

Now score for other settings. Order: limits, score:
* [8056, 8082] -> 8076.54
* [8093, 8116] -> 8113.82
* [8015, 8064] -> 8057.96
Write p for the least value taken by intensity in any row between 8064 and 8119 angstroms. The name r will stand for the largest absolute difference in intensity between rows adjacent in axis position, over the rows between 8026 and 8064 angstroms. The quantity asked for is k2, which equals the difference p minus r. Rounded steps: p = 14.76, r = 1.22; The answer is 13.5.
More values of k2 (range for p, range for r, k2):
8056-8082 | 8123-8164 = 13.9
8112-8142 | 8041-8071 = 14.0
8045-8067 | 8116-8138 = 14.7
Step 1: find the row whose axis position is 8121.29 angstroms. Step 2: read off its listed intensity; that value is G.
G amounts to 15.09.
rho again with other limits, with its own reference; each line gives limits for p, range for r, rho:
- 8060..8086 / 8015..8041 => -0.033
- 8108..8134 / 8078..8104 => -0.070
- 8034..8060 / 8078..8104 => -0.044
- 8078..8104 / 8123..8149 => -0.064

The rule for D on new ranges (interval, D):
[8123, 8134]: 15.5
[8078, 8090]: 16.1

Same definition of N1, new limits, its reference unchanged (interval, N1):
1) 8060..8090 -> 0.40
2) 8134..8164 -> 0.28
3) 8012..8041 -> 0.32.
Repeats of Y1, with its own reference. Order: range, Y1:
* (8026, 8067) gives 8032.03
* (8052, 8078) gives 8076.54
